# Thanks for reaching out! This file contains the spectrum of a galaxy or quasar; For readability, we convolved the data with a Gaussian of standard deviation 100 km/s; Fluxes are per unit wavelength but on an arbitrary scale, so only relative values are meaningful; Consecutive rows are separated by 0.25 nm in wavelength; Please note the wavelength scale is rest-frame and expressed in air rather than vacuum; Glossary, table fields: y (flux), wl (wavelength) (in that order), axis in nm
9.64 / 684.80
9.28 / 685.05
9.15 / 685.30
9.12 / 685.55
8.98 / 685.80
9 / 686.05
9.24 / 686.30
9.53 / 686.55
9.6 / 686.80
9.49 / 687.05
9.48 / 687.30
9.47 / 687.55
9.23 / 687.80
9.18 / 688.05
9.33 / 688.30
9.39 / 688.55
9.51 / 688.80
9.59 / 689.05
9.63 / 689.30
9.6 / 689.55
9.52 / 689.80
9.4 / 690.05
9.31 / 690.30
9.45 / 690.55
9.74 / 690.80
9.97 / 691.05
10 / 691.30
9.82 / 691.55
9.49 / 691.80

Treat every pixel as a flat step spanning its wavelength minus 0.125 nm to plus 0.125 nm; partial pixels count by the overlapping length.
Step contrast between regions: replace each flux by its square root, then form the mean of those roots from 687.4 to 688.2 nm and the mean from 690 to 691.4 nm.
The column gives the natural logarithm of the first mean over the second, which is -0.018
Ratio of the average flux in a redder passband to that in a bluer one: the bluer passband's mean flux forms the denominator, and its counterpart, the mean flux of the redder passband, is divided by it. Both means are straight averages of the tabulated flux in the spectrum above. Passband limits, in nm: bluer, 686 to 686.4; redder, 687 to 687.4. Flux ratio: 1.04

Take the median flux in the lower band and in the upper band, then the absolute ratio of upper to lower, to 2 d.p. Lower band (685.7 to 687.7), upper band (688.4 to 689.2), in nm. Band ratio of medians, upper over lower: 1.00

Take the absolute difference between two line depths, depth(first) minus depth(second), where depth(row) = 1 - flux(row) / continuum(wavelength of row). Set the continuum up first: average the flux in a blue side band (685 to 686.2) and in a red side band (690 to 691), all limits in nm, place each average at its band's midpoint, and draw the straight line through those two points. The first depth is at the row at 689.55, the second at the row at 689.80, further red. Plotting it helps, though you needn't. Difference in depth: 0.011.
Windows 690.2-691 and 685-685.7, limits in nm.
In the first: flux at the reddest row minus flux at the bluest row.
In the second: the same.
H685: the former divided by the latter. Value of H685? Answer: -2.7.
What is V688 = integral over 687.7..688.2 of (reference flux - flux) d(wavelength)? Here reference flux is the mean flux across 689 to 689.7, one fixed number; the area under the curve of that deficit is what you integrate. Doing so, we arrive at 0.20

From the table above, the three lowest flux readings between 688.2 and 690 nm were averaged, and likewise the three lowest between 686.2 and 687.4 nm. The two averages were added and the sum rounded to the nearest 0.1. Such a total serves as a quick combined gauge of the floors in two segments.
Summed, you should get 18.8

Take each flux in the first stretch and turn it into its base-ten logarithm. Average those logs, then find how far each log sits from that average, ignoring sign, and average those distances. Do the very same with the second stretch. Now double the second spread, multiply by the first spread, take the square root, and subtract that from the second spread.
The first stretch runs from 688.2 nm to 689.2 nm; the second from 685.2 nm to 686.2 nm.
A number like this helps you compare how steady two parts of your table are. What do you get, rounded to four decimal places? -0.0020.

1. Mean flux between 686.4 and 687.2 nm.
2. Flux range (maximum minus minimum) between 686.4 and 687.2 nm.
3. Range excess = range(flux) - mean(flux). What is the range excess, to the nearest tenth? -9.4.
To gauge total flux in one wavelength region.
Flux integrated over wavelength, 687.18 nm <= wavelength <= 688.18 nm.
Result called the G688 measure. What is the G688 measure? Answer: 9.3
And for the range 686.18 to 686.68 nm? 4.7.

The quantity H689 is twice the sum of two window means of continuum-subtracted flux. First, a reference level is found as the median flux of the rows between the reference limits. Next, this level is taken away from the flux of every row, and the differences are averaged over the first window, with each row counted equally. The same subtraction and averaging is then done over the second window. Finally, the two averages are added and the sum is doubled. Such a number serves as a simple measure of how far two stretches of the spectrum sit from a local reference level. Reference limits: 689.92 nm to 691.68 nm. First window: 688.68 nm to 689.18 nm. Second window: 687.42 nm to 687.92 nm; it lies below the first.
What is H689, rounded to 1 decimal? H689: -1.2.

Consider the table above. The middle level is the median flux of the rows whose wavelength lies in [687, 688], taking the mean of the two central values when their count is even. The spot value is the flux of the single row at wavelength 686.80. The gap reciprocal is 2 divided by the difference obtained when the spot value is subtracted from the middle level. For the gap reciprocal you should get -16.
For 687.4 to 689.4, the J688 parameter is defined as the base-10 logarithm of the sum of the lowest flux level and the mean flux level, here 1.27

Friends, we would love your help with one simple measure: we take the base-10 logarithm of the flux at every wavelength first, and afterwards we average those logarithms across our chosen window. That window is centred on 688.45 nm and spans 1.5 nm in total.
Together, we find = 0.972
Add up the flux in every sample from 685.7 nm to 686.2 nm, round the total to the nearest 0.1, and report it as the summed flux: 18.0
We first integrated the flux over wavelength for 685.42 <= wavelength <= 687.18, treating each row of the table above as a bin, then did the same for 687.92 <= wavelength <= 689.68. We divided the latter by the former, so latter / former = 1.02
